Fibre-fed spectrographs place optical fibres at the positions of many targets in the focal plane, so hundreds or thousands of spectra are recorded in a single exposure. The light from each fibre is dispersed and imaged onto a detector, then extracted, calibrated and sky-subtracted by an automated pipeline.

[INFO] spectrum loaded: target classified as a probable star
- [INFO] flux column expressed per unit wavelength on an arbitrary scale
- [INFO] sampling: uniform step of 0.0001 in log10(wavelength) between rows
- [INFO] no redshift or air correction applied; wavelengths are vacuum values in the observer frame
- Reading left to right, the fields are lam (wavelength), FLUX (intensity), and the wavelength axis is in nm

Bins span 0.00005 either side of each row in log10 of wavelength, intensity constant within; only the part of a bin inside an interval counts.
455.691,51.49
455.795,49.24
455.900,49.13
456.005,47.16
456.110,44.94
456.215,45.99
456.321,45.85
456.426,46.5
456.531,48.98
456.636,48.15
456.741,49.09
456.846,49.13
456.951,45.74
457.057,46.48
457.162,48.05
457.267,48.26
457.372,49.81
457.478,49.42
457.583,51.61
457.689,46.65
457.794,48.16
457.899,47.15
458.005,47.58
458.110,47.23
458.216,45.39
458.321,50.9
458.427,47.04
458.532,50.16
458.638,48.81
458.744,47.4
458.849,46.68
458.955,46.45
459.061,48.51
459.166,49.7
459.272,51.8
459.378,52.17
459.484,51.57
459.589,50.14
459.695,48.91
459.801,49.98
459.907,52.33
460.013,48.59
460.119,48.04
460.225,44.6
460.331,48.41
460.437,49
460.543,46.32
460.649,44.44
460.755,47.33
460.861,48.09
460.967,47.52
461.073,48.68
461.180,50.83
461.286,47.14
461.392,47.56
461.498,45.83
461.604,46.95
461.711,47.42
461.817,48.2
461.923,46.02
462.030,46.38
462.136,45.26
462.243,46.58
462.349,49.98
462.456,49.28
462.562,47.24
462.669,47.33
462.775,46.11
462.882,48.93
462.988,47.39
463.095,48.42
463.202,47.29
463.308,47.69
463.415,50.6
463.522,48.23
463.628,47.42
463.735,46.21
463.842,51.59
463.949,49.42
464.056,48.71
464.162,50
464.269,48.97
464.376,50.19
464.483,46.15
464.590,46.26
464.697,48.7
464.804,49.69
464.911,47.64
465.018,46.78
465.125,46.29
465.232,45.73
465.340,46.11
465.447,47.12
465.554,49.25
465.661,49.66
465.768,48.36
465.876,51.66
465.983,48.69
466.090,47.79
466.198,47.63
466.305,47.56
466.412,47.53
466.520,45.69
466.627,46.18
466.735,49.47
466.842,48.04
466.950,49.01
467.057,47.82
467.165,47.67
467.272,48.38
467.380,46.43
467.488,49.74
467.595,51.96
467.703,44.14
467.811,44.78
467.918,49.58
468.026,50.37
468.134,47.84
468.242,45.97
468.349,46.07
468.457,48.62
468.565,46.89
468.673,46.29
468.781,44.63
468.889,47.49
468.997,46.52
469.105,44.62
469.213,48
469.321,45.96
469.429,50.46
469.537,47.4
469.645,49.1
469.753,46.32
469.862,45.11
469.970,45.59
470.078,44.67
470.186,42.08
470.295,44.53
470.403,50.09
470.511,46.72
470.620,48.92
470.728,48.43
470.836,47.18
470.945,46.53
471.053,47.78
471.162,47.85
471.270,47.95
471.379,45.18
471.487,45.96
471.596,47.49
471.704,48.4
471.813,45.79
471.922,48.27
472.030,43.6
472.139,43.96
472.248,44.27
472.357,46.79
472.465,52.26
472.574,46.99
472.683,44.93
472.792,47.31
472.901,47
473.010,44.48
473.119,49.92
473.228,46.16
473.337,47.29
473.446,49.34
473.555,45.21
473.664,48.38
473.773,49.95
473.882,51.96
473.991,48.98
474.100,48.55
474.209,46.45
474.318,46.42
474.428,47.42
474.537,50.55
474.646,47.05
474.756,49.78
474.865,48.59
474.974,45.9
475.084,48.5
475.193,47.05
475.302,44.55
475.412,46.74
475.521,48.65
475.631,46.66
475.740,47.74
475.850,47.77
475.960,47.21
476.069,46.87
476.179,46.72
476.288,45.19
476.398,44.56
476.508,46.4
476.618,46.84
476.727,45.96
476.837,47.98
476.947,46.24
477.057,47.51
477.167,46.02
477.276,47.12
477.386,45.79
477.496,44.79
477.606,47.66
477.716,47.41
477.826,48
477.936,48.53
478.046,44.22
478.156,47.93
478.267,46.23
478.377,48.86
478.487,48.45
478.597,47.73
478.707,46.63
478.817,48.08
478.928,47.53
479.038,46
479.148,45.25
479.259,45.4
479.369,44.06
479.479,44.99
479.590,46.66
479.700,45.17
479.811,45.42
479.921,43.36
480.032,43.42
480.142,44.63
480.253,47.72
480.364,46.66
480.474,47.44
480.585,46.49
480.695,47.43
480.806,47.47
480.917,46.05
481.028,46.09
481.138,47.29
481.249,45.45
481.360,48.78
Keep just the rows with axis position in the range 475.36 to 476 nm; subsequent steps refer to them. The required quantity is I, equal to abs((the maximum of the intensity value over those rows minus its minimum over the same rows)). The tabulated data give 2.0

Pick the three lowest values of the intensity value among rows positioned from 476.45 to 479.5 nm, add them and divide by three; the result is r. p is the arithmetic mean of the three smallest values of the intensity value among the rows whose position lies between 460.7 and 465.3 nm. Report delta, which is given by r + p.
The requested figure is 90.0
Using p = 45.6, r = 44.4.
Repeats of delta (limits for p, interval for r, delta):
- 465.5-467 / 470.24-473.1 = 90.4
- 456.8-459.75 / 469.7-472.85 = 89.1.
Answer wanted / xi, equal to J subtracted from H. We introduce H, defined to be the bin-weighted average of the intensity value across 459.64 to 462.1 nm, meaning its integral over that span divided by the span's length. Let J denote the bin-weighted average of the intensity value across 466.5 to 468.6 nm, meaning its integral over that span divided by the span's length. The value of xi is -0.04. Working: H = 47.7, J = 47.8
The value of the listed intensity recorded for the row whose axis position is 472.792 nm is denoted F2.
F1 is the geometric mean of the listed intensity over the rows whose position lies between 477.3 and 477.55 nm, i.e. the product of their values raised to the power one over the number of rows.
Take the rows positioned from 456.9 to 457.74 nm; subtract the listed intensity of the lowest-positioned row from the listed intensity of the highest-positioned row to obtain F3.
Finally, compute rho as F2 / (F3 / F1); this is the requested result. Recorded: 2354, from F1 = 45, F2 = 47.31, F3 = 0.9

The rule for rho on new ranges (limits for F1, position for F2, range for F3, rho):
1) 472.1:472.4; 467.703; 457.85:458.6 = 660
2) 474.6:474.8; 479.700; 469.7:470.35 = -1221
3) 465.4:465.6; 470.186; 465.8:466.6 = -340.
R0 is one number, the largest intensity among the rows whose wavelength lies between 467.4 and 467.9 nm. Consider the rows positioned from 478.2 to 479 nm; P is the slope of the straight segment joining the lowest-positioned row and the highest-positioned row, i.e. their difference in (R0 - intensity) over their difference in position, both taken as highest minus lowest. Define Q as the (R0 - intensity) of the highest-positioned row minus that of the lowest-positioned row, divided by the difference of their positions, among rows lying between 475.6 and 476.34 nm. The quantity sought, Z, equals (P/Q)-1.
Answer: -1.9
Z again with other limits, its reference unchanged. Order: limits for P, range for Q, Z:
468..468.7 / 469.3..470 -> 10.1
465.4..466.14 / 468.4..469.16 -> -1.2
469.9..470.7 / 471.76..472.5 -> -0.5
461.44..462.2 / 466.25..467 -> -1.4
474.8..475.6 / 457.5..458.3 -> -1.0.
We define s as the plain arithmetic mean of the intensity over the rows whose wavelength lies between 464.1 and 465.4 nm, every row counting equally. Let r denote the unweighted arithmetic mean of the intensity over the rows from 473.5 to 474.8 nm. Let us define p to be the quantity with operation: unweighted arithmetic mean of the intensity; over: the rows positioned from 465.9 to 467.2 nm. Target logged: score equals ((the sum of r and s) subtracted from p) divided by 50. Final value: -0.97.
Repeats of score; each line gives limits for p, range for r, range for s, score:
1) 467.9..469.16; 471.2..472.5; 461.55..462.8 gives -0.94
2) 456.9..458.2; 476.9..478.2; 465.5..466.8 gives -0.94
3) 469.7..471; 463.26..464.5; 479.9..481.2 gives -0.97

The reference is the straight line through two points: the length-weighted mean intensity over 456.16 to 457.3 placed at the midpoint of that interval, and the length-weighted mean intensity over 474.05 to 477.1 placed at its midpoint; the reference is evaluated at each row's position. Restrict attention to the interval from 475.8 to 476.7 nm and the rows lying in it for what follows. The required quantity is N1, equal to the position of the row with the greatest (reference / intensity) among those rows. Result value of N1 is 476.398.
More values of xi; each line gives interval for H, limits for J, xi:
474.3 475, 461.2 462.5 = 0.81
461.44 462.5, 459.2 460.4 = -2.50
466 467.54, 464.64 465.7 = 0.12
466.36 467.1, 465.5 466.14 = -1.61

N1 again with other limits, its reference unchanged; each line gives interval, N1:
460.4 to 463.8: 460.649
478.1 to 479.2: 479.148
